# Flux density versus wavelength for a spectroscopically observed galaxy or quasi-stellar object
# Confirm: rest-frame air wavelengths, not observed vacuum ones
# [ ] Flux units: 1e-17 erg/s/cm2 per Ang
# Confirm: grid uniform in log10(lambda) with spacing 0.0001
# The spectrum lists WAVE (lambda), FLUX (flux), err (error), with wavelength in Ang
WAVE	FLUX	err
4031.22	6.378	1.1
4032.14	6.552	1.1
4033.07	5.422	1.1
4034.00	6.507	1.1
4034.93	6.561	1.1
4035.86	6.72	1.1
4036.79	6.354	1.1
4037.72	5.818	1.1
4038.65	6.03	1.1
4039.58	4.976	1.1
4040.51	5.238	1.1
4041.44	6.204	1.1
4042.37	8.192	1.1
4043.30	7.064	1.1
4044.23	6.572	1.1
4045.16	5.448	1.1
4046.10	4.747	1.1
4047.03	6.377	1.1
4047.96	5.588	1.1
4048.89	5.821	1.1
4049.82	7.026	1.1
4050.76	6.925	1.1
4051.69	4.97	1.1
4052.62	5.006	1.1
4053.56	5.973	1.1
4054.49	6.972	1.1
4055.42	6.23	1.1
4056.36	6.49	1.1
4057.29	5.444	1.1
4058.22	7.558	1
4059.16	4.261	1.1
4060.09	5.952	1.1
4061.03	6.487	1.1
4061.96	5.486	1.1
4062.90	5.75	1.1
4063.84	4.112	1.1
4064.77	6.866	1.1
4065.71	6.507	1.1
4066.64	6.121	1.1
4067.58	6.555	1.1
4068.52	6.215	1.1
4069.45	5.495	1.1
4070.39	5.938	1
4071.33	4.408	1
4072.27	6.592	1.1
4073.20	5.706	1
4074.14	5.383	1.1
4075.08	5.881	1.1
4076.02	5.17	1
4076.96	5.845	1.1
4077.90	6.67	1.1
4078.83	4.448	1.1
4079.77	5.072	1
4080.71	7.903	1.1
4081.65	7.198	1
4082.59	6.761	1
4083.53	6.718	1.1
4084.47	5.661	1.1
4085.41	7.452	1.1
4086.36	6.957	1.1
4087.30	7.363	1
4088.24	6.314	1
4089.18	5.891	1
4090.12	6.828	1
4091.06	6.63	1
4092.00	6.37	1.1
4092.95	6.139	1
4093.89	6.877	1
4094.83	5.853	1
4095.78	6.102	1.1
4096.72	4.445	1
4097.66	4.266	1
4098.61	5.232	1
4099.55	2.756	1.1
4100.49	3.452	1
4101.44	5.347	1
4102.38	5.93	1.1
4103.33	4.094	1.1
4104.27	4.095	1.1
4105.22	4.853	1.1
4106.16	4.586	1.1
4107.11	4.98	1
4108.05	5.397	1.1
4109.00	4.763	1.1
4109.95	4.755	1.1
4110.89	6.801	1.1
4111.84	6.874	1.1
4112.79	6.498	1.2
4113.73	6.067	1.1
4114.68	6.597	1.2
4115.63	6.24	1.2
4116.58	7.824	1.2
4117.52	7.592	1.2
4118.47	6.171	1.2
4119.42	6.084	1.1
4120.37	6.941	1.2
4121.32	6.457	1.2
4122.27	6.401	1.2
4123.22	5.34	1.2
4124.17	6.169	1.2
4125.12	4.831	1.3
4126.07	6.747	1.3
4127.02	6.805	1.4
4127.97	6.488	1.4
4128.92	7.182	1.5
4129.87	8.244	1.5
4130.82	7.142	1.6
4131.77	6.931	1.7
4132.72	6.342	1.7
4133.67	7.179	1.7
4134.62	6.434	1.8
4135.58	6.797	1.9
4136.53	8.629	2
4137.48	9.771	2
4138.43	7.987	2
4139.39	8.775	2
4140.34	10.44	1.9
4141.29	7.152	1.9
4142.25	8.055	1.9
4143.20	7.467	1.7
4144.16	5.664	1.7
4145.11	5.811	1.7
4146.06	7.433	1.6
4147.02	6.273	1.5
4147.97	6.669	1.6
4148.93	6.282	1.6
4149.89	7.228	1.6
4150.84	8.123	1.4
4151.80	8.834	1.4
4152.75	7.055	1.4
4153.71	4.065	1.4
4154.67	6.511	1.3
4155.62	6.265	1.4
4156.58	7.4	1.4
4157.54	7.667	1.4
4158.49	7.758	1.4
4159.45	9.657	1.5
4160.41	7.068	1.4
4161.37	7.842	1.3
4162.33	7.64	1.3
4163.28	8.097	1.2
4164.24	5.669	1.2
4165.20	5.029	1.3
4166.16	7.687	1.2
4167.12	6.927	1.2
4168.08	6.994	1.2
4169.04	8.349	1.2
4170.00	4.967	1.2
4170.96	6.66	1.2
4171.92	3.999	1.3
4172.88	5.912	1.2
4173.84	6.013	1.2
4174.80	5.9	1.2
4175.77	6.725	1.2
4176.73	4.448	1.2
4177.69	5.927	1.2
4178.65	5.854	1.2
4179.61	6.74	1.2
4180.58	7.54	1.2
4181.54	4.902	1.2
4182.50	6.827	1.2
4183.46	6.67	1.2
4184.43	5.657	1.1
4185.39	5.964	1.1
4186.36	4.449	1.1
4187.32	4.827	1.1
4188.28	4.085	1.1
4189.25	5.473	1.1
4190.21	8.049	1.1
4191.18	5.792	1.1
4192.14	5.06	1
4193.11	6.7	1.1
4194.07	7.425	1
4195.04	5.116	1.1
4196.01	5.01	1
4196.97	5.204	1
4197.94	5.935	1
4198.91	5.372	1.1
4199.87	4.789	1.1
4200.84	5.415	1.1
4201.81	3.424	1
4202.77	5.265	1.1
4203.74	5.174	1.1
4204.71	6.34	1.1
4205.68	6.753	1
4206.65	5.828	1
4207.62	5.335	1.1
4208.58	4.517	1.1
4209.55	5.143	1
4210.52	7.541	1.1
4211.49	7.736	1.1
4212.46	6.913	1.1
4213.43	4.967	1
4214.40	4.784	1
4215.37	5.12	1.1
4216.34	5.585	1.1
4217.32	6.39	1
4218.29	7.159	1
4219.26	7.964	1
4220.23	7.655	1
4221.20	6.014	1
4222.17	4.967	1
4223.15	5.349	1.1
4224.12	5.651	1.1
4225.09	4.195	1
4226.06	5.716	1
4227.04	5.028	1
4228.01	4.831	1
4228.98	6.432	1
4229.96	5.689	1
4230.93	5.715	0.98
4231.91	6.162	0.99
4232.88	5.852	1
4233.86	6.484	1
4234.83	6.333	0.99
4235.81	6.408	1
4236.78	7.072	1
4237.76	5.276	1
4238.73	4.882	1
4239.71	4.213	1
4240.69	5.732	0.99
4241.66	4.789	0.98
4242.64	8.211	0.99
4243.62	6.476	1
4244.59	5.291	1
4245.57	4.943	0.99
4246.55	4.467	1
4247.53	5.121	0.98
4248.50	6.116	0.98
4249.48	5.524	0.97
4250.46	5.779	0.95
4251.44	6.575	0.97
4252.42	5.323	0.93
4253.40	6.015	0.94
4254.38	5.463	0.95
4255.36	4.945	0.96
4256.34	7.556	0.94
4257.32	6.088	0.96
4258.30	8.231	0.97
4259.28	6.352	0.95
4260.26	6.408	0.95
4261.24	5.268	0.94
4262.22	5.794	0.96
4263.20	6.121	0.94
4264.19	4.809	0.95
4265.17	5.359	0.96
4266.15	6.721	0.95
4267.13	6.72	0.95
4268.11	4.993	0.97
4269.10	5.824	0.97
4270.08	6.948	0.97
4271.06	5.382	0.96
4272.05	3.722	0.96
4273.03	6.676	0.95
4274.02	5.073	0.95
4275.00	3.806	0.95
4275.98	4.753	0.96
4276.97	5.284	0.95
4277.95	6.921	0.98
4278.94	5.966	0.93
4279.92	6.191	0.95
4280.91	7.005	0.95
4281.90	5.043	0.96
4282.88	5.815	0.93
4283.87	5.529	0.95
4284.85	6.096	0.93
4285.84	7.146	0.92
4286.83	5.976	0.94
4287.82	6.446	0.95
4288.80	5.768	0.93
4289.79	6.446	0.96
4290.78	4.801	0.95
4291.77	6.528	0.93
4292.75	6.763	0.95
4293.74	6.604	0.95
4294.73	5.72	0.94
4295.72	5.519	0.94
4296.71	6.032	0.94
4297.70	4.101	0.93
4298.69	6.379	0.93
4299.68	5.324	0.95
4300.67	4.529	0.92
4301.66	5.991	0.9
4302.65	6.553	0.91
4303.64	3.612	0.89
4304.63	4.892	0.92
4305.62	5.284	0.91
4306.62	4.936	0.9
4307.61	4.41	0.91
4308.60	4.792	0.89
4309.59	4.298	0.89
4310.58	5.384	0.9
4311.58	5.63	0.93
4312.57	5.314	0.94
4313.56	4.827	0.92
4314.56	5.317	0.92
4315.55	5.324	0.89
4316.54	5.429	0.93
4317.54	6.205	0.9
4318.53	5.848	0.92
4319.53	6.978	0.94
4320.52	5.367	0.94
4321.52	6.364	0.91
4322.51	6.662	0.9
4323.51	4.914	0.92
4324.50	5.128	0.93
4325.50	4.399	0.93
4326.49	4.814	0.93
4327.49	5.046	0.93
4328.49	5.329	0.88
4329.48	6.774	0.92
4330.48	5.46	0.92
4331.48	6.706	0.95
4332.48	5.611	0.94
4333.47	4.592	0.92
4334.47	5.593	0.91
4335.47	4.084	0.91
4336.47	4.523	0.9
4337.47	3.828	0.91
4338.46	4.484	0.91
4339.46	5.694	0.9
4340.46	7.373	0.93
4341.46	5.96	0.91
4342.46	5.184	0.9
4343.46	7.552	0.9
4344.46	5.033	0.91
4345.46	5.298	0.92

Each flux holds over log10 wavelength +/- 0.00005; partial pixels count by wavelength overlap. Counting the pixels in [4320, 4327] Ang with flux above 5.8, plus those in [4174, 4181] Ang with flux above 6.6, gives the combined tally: 5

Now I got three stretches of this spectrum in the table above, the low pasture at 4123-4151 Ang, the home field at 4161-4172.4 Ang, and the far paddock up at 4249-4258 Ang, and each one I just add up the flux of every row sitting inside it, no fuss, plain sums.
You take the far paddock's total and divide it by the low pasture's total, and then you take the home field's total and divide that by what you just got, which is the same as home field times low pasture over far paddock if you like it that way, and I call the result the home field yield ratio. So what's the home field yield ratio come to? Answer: 321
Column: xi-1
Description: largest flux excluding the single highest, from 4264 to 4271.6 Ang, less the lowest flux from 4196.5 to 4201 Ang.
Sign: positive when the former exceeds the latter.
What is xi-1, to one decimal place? 1.9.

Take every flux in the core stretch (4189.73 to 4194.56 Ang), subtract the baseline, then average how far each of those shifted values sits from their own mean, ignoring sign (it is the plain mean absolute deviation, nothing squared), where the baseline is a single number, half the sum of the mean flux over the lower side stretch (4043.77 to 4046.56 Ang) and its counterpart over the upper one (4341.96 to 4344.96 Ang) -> 0.94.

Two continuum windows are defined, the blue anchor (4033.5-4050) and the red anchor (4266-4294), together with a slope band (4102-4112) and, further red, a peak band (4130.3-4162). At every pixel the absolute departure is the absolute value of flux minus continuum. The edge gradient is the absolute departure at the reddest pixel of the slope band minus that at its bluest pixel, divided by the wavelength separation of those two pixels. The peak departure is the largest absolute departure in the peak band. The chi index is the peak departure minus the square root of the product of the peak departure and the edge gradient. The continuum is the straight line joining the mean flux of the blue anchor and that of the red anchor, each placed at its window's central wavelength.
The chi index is 3.85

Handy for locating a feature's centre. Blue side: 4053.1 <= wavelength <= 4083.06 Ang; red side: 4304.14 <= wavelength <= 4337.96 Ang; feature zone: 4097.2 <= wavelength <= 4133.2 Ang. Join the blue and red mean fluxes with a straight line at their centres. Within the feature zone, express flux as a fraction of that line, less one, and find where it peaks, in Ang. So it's 4129.87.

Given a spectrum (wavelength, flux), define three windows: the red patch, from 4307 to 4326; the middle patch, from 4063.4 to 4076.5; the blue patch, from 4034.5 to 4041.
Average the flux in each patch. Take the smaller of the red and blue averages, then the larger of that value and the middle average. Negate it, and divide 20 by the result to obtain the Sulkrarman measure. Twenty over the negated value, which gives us -3.46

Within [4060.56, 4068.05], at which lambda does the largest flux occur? 4064.77 Ang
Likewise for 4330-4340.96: 4340.46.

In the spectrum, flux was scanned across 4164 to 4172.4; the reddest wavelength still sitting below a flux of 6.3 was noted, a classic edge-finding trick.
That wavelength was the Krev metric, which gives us 4171.92 Ang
